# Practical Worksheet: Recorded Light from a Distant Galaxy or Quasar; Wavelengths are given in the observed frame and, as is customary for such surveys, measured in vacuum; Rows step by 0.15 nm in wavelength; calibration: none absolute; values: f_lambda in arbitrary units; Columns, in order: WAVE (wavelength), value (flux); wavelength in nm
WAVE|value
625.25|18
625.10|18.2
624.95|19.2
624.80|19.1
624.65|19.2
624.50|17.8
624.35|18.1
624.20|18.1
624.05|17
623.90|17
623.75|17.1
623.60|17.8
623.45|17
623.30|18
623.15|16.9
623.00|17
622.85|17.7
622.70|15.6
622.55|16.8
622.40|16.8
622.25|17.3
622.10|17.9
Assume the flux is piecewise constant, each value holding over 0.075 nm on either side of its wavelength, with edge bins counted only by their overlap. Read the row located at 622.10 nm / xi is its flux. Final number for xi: 17.9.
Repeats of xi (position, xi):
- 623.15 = 16.9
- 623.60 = 17.8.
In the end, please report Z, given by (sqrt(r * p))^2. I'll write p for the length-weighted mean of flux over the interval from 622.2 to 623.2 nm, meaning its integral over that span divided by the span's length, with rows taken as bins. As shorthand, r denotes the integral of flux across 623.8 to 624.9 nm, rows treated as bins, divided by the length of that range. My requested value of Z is 304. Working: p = 16.9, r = 18.0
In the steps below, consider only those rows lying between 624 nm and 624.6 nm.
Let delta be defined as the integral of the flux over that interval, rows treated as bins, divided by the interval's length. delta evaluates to 17.8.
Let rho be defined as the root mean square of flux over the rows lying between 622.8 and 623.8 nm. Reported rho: 17.4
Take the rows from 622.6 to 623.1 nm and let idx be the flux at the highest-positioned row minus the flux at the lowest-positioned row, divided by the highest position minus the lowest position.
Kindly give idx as 4.7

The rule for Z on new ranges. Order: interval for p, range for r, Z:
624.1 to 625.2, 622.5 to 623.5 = 314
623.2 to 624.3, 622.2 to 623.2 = 294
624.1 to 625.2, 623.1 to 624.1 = 319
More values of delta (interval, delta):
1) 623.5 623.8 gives 17.4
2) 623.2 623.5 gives 17.5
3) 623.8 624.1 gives 17.0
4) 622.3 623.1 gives 16.8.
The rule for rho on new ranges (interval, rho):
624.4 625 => 18.8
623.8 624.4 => 17.6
